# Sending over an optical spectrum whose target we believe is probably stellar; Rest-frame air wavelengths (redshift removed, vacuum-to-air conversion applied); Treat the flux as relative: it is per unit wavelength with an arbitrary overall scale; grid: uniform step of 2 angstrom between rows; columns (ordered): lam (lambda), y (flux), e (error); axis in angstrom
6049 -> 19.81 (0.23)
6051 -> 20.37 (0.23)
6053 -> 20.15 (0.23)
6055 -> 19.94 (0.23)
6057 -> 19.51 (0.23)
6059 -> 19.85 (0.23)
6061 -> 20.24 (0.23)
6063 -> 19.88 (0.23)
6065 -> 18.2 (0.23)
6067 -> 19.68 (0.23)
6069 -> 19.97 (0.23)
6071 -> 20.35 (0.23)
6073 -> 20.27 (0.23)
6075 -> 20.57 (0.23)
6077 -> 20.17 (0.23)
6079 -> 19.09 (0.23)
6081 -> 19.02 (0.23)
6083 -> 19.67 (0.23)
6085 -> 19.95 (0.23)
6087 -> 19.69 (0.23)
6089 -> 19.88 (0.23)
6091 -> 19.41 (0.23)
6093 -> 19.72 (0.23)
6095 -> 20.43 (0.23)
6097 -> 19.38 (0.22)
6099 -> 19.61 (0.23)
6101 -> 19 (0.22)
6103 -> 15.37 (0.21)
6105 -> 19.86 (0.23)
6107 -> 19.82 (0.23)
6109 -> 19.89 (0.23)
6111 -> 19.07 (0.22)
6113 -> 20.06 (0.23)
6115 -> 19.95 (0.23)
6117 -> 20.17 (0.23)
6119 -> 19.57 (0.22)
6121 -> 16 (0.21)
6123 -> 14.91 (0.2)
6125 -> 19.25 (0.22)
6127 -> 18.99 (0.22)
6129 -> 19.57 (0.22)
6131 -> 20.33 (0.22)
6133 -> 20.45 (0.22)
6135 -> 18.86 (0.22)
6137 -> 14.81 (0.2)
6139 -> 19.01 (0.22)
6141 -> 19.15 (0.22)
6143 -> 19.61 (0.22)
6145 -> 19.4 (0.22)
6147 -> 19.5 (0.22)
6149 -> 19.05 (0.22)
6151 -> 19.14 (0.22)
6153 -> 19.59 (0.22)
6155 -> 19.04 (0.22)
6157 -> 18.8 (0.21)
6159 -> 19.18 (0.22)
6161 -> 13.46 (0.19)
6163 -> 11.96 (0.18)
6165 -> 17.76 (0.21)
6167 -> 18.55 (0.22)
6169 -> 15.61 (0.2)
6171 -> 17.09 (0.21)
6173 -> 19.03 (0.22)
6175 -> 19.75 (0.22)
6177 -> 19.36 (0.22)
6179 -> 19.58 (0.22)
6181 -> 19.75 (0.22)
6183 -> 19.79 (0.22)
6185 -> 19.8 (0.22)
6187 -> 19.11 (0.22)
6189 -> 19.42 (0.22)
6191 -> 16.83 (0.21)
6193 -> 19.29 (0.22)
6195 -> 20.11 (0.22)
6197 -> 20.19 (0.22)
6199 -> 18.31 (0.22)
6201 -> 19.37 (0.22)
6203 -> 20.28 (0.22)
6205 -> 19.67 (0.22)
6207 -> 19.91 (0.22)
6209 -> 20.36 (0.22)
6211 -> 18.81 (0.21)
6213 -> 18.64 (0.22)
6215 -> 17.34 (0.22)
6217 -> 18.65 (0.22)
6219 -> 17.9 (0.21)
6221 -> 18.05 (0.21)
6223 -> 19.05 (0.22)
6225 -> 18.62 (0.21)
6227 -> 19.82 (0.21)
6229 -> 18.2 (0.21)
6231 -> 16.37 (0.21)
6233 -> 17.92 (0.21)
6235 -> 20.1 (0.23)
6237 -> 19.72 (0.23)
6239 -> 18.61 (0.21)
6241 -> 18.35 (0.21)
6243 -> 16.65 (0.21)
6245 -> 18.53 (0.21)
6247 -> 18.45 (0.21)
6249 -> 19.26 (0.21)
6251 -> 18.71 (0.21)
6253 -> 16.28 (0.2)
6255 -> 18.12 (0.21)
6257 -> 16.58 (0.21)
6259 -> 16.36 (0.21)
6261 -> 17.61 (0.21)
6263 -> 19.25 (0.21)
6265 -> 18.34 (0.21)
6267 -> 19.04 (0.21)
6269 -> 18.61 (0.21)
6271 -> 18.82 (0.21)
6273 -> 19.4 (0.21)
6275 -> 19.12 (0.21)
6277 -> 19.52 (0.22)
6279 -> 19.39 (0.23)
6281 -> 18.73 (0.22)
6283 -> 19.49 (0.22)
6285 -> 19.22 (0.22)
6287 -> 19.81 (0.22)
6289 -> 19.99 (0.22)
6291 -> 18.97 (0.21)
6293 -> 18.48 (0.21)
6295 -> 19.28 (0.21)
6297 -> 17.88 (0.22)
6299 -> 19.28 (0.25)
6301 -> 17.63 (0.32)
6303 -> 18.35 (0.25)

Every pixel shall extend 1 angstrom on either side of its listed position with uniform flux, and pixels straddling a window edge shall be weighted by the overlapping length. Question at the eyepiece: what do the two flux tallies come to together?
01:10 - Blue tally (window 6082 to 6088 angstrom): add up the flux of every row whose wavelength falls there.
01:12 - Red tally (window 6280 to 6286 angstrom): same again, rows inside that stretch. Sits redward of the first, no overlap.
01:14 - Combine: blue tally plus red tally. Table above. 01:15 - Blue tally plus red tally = 117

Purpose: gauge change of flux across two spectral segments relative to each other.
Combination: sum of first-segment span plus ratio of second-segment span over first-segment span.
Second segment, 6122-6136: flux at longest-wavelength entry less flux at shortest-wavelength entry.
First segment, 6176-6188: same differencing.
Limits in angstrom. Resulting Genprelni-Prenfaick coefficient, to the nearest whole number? -16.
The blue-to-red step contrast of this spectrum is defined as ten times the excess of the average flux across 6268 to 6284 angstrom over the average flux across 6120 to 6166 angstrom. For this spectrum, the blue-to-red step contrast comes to 10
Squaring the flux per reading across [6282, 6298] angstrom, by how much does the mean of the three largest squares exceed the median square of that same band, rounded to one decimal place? 20.1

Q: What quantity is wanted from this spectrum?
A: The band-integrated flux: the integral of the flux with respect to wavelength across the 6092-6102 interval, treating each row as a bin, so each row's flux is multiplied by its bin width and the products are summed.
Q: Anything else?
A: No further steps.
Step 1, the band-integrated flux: 196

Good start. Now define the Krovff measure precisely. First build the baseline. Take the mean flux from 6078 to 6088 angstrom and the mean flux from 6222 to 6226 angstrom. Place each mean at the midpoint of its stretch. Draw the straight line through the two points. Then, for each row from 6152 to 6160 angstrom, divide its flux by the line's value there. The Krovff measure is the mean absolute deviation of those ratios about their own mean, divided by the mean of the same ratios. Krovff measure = 0.012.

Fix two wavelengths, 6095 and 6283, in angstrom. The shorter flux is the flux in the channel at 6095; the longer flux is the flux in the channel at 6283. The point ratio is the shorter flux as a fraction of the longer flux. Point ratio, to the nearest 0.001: 1.048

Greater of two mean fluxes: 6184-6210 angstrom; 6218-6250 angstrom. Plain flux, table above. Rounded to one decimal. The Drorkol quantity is 19.4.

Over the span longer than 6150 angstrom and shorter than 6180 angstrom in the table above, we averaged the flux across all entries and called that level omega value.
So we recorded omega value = 17.9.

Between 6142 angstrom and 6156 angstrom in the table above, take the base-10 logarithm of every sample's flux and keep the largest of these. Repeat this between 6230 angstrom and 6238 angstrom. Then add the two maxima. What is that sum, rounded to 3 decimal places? 2.596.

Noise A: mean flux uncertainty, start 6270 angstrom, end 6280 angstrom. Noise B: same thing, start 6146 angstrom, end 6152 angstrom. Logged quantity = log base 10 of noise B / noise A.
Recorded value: 0.008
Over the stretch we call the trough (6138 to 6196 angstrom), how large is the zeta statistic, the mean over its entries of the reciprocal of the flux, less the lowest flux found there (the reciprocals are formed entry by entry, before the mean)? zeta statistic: -12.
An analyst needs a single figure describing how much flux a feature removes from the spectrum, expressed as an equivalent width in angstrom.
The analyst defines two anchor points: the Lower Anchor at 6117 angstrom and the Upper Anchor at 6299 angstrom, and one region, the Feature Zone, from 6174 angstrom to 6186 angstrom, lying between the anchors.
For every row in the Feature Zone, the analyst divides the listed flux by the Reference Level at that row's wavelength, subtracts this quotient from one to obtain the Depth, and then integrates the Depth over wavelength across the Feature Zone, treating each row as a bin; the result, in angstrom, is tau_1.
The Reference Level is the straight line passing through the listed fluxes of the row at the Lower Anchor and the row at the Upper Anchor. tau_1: 0.11 angstrom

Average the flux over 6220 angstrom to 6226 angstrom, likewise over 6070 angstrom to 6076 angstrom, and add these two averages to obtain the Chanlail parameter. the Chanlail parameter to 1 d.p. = 39.0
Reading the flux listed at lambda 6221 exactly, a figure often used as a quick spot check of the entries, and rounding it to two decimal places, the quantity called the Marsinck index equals 18.05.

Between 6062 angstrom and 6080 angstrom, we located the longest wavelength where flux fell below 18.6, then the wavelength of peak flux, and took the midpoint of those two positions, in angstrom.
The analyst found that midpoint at 6070 angstrom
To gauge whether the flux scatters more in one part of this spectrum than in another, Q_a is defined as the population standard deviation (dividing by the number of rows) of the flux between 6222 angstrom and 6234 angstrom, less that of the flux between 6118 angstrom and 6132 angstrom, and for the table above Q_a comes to -0.84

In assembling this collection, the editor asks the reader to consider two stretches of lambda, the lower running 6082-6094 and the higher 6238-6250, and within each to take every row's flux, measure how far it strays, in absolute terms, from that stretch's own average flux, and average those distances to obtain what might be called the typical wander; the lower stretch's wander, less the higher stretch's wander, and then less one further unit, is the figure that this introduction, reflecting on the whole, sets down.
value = -1.4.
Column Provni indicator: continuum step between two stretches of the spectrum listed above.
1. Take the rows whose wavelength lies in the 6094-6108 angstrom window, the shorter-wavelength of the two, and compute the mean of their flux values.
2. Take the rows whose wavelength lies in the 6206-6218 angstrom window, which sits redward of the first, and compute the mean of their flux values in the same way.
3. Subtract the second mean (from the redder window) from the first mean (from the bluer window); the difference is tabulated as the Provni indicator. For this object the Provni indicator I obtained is 0.12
